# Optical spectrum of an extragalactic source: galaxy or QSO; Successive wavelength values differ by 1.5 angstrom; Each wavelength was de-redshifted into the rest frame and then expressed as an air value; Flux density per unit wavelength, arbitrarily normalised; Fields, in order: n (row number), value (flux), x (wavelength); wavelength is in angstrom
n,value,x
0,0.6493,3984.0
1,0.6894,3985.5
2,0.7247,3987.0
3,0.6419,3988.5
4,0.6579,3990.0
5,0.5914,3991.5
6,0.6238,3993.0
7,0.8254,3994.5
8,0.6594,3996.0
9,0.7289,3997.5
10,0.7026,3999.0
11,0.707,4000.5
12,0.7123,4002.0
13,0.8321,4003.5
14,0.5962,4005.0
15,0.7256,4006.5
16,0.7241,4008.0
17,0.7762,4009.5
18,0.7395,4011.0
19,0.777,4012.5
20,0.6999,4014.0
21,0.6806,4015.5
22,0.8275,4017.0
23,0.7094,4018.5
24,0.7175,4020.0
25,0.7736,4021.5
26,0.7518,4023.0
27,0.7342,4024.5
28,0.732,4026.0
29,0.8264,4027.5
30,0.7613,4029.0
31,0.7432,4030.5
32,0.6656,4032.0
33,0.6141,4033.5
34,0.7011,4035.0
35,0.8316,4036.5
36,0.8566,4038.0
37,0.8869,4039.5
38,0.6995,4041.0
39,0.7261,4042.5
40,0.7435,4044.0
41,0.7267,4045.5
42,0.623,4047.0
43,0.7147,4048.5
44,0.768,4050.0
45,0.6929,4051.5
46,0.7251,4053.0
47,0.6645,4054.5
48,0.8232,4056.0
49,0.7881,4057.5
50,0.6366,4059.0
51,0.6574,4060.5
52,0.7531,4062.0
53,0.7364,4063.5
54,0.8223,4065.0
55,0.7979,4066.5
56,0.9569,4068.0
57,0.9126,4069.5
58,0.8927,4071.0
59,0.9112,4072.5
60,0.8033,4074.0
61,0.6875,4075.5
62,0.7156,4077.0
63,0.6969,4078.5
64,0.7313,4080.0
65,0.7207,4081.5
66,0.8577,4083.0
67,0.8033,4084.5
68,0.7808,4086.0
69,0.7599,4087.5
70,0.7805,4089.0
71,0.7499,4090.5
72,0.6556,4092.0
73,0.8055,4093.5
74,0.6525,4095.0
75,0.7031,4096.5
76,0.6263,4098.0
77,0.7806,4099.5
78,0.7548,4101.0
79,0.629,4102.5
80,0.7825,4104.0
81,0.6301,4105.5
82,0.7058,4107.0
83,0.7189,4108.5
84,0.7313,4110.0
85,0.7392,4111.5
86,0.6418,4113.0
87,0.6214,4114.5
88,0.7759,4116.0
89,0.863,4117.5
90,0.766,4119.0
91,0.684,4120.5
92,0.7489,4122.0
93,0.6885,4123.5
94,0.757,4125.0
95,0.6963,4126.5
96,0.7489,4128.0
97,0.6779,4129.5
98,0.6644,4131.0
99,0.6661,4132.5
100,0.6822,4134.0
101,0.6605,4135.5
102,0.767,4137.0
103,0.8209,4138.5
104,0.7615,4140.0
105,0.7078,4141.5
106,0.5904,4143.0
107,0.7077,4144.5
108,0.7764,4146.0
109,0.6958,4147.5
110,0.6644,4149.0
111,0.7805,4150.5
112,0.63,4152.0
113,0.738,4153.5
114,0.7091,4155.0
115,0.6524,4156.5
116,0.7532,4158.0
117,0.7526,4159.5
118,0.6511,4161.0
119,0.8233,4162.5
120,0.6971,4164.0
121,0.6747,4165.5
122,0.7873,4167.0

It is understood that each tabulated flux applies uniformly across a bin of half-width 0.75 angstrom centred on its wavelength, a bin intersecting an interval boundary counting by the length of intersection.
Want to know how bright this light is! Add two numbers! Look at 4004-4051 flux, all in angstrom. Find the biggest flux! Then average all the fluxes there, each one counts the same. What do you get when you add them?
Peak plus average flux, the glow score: 1.624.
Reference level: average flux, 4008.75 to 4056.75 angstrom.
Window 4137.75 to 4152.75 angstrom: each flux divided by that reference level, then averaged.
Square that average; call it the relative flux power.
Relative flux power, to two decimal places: 0.93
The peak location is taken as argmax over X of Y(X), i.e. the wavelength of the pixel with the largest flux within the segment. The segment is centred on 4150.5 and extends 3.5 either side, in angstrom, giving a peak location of 4150.5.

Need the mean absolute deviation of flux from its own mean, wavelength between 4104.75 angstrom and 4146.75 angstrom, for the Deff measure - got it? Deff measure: 0.049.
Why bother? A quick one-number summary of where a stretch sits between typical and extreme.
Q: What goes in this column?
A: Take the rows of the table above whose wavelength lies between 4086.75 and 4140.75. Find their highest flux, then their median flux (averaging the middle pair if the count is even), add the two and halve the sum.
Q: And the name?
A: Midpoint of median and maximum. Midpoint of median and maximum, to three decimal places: 0.794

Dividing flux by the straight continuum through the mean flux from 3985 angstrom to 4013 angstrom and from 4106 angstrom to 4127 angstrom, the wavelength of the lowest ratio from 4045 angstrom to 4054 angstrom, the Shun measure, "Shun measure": 4047.0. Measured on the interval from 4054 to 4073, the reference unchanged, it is 4059.0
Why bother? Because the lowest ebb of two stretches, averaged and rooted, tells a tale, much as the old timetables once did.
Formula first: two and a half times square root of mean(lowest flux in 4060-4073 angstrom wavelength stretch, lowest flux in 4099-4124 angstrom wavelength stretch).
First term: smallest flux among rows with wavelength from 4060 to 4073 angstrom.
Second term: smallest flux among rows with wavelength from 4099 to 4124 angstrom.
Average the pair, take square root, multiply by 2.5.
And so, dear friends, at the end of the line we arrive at 2.00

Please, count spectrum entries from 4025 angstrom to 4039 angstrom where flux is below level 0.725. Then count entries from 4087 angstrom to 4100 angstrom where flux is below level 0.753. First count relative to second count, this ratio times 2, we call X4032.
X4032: 1.20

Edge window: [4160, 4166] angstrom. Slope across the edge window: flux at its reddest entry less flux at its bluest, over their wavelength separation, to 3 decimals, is 0.005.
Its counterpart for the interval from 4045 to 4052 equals -0.006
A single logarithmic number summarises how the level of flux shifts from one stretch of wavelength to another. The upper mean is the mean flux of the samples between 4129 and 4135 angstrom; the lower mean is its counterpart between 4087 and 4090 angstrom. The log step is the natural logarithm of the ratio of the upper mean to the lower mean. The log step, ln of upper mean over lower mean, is -0.14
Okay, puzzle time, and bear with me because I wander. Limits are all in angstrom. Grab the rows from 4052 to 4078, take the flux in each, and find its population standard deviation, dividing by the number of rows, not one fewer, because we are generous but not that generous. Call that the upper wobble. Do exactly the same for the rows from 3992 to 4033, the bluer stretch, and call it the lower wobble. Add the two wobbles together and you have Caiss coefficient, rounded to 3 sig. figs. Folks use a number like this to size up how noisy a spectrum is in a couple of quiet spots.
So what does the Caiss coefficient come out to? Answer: 0.152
